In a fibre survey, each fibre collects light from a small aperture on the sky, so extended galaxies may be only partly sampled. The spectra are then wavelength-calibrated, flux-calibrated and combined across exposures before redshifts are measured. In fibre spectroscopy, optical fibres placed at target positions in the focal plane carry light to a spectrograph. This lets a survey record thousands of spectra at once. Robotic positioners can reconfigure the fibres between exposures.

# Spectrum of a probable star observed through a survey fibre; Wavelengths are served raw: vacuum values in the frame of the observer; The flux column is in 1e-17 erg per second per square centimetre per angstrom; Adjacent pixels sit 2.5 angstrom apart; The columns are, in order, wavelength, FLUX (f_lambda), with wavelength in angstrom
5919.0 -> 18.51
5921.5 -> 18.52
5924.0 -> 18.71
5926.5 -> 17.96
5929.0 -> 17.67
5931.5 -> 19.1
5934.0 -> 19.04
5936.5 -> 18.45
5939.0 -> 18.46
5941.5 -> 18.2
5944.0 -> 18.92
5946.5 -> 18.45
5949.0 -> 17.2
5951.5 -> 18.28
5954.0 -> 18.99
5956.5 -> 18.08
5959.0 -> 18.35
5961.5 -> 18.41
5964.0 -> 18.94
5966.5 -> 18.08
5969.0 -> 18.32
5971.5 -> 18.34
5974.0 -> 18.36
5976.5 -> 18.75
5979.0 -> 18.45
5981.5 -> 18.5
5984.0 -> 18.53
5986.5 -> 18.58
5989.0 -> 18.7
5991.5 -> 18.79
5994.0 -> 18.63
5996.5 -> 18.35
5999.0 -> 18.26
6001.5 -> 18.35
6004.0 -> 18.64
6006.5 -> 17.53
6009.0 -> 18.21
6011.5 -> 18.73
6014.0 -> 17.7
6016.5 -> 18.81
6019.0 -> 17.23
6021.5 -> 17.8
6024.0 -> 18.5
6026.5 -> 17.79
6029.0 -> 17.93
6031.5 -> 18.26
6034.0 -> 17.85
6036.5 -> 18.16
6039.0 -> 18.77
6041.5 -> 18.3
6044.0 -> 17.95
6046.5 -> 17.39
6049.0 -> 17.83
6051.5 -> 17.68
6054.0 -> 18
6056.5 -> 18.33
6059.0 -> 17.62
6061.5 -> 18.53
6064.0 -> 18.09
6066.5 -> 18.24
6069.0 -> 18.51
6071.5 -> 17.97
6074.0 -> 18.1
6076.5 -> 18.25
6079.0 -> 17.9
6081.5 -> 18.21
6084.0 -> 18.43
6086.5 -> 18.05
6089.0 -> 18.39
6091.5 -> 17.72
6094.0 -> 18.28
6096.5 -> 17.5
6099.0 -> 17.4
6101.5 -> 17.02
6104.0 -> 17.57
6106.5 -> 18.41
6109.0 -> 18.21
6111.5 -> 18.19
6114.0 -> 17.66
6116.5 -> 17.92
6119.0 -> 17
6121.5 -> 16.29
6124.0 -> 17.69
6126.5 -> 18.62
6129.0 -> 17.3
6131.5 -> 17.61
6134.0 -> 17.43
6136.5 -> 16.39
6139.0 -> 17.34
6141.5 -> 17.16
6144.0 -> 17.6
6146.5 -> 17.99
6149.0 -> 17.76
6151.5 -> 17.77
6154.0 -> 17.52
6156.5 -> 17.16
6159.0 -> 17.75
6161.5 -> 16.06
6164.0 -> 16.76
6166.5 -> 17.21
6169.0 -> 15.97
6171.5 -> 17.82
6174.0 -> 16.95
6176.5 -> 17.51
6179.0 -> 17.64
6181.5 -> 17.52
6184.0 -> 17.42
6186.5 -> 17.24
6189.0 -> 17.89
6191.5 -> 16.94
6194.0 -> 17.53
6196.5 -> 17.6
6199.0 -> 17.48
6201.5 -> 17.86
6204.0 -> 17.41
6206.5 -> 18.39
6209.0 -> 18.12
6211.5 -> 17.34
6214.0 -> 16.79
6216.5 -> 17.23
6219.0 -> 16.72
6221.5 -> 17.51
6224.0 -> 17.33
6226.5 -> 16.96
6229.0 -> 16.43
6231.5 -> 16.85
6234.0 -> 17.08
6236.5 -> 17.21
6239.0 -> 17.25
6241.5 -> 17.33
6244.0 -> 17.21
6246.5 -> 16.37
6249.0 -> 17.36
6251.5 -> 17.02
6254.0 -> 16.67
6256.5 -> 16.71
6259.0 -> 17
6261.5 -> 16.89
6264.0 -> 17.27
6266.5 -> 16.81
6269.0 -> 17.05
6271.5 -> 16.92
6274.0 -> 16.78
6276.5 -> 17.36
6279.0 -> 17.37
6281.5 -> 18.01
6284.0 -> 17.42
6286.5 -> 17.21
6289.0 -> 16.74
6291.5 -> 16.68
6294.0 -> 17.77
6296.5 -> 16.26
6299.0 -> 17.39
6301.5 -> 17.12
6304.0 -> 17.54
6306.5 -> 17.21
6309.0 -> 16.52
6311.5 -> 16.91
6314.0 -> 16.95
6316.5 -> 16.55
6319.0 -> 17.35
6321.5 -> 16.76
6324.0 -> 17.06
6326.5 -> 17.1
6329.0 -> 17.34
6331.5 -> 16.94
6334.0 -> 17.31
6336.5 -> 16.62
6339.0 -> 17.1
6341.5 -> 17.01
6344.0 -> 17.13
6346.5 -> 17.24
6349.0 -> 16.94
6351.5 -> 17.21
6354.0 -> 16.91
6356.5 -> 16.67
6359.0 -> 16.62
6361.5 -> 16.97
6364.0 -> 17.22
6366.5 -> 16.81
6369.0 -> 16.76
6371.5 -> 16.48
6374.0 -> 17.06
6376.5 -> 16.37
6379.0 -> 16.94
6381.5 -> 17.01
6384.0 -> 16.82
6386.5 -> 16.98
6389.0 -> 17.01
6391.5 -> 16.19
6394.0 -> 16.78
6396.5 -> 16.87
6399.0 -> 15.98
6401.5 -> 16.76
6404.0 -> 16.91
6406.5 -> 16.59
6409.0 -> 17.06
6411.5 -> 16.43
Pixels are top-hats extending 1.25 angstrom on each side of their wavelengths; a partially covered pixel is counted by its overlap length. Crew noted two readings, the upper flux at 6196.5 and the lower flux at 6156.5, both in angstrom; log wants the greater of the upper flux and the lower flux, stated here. 17.6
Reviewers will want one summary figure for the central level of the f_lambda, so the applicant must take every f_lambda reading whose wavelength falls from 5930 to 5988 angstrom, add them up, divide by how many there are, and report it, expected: 18.5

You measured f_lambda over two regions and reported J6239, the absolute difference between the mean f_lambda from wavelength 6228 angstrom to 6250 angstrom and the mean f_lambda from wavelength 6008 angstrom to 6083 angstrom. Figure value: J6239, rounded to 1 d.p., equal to 1.1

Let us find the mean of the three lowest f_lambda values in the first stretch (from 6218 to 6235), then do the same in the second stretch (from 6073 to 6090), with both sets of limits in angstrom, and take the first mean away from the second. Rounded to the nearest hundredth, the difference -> 1.35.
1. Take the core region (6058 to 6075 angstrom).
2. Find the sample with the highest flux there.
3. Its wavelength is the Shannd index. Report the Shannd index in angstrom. 6061.5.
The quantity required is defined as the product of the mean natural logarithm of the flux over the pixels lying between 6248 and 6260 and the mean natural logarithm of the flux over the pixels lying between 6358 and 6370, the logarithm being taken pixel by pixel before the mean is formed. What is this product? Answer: 8.00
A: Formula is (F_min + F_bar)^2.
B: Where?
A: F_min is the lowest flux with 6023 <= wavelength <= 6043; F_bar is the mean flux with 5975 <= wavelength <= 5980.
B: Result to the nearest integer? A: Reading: 1324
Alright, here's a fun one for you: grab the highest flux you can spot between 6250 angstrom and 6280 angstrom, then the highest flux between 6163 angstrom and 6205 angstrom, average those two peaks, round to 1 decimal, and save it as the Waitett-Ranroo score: 17.6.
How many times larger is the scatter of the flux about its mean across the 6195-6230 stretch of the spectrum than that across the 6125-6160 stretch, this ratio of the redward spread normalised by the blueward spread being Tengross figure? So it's 1.1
